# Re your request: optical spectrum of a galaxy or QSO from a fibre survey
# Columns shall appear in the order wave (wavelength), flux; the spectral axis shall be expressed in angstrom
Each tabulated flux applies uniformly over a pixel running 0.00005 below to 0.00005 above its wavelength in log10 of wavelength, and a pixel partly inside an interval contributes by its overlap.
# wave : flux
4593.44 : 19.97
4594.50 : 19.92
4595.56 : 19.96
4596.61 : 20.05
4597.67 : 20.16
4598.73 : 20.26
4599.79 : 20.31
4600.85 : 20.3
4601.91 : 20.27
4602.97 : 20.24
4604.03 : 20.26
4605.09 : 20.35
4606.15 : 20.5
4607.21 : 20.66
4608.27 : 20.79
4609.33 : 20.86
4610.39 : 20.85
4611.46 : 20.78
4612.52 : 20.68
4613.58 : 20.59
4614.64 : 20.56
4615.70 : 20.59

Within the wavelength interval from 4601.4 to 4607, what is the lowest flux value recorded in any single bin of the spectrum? 20.24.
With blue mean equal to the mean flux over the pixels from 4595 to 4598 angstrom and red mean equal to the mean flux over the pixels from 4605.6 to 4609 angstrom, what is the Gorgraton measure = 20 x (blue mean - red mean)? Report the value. -12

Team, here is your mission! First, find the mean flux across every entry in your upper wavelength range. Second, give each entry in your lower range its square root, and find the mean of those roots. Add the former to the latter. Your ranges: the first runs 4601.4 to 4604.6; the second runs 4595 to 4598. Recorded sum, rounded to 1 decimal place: 24.7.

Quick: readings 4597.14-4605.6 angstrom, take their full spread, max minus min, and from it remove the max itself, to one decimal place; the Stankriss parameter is -20.2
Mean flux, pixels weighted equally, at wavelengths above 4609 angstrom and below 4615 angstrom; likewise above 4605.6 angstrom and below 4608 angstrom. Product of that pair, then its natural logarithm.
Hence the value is 6.06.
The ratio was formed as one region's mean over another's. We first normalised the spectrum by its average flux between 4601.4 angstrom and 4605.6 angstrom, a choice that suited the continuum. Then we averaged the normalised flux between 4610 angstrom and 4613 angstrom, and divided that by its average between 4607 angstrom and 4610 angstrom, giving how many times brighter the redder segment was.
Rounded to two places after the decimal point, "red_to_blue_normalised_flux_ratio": 1.00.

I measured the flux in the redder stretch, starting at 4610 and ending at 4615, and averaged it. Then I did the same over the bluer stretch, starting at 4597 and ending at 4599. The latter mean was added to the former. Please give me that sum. 40.9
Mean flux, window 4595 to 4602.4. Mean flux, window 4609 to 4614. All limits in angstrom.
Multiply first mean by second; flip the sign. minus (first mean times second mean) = -419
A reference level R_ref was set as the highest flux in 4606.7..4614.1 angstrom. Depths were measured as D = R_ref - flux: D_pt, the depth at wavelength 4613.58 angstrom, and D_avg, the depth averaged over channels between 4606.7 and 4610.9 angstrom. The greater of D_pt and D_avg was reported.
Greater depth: 0.270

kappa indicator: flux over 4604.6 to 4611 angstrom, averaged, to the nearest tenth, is 20.7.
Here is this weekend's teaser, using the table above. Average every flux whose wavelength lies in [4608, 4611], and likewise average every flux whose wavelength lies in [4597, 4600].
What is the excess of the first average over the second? 0.59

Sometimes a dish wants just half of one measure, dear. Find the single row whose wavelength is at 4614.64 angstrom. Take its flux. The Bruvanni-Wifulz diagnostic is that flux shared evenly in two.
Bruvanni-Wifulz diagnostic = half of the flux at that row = 10.3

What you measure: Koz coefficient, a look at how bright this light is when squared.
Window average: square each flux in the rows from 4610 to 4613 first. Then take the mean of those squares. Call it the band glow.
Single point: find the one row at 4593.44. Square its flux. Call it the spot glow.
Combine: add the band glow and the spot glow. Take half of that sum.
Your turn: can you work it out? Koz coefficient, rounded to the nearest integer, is 415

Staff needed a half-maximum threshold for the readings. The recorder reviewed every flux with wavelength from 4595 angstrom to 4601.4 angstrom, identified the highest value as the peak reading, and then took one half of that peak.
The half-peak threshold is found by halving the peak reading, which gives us 10.2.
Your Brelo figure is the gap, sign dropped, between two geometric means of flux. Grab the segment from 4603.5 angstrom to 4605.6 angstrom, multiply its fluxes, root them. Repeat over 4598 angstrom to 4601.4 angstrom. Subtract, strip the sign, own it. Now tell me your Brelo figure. 0.0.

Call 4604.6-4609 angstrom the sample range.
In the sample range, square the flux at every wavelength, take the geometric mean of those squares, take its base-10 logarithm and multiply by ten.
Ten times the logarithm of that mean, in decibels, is 26.3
